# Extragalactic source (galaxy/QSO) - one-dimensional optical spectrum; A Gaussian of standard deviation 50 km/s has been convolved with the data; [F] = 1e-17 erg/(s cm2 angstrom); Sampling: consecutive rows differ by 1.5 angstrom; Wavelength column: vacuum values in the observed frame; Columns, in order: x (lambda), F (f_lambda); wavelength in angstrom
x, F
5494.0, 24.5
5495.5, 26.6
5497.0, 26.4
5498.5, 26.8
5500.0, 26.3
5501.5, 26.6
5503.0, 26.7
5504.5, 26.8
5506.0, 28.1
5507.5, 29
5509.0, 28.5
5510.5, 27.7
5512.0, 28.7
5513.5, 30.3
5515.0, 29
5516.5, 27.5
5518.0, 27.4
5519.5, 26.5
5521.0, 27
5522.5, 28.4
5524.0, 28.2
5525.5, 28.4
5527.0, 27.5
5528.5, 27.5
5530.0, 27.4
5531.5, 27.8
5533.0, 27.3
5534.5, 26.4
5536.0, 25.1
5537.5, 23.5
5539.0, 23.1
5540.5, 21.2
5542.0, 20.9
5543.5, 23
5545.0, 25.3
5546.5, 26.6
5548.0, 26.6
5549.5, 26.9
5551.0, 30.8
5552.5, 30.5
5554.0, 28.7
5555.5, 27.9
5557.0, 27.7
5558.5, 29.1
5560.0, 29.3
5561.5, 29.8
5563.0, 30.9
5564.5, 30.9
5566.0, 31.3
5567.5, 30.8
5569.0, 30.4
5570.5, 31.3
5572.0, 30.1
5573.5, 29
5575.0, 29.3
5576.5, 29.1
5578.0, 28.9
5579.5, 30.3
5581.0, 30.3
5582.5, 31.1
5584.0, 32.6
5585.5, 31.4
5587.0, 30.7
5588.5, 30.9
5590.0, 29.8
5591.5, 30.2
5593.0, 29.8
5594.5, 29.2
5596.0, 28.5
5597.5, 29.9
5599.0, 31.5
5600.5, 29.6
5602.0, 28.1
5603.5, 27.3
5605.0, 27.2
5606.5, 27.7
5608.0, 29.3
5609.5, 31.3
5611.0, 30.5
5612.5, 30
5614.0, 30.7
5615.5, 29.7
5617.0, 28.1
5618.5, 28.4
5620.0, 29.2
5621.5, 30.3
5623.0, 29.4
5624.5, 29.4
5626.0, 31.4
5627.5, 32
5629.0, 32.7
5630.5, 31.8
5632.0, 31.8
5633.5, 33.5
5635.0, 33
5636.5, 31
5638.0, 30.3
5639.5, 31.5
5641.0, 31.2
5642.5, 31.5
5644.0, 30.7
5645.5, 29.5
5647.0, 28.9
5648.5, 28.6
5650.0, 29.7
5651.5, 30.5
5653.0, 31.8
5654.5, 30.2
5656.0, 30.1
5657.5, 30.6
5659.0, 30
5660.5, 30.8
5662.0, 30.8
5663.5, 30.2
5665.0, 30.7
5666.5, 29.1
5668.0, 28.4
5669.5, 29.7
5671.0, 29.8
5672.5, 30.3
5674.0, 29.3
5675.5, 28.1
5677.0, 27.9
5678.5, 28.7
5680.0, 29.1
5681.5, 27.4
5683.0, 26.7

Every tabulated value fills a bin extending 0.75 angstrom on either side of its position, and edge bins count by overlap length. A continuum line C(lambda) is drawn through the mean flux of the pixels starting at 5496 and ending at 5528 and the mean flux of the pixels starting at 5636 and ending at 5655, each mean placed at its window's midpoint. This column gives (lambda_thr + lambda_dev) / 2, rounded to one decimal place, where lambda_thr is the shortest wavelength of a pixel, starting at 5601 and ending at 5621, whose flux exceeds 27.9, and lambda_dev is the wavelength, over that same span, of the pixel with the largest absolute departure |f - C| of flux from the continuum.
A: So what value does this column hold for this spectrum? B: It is 5603.5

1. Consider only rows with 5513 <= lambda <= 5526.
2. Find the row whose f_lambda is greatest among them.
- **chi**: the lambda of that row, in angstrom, 5513.5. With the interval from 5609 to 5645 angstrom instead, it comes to 5633.5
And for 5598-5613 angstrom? 5599.0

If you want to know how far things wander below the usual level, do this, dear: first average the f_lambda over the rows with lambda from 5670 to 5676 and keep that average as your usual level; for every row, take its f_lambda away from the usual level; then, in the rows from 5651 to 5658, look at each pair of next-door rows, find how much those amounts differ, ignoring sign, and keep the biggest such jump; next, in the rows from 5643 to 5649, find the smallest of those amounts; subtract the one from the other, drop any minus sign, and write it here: 2.9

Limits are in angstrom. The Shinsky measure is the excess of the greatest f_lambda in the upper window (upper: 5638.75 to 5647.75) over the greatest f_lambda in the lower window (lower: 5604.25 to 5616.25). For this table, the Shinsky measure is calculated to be 0.2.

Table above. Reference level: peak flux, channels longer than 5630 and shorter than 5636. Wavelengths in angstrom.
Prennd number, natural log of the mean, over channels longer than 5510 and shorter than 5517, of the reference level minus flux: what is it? 1.6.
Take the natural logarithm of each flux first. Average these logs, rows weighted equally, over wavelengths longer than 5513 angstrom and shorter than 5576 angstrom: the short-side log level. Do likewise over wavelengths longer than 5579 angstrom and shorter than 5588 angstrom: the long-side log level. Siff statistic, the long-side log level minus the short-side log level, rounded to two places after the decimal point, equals 0.12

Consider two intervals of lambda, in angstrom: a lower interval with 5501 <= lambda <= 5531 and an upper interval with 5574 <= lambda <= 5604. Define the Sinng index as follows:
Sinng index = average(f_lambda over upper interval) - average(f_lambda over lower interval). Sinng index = 2.1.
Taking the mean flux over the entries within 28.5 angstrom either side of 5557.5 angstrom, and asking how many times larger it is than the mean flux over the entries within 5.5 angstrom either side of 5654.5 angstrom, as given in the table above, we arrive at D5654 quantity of 0.928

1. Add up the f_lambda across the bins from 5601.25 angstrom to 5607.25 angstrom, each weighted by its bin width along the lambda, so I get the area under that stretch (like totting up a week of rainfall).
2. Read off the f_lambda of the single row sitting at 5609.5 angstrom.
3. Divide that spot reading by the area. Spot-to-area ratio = 0.189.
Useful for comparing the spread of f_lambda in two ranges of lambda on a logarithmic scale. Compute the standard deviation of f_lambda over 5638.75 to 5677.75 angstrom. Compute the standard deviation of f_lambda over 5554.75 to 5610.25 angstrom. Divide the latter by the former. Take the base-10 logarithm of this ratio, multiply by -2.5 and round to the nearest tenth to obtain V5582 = -0.2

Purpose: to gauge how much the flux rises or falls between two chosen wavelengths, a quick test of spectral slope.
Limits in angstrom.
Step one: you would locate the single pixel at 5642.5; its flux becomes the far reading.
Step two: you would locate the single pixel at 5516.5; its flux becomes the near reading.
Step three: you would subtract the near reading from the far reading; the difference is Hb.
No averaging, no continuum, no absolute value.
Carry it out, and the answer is 4.0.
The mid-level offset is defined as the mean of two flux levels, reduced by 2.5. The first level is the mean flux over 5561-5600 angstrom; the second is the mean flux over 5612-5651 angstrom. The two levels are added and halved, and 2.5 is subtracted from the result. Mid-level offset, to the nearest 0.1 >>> 27.9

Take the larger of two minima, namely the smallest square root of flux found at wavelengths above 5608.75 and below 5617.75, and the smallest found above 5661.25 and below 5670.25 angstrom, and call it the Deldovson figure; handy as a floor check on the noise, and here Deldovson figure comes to 5.33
